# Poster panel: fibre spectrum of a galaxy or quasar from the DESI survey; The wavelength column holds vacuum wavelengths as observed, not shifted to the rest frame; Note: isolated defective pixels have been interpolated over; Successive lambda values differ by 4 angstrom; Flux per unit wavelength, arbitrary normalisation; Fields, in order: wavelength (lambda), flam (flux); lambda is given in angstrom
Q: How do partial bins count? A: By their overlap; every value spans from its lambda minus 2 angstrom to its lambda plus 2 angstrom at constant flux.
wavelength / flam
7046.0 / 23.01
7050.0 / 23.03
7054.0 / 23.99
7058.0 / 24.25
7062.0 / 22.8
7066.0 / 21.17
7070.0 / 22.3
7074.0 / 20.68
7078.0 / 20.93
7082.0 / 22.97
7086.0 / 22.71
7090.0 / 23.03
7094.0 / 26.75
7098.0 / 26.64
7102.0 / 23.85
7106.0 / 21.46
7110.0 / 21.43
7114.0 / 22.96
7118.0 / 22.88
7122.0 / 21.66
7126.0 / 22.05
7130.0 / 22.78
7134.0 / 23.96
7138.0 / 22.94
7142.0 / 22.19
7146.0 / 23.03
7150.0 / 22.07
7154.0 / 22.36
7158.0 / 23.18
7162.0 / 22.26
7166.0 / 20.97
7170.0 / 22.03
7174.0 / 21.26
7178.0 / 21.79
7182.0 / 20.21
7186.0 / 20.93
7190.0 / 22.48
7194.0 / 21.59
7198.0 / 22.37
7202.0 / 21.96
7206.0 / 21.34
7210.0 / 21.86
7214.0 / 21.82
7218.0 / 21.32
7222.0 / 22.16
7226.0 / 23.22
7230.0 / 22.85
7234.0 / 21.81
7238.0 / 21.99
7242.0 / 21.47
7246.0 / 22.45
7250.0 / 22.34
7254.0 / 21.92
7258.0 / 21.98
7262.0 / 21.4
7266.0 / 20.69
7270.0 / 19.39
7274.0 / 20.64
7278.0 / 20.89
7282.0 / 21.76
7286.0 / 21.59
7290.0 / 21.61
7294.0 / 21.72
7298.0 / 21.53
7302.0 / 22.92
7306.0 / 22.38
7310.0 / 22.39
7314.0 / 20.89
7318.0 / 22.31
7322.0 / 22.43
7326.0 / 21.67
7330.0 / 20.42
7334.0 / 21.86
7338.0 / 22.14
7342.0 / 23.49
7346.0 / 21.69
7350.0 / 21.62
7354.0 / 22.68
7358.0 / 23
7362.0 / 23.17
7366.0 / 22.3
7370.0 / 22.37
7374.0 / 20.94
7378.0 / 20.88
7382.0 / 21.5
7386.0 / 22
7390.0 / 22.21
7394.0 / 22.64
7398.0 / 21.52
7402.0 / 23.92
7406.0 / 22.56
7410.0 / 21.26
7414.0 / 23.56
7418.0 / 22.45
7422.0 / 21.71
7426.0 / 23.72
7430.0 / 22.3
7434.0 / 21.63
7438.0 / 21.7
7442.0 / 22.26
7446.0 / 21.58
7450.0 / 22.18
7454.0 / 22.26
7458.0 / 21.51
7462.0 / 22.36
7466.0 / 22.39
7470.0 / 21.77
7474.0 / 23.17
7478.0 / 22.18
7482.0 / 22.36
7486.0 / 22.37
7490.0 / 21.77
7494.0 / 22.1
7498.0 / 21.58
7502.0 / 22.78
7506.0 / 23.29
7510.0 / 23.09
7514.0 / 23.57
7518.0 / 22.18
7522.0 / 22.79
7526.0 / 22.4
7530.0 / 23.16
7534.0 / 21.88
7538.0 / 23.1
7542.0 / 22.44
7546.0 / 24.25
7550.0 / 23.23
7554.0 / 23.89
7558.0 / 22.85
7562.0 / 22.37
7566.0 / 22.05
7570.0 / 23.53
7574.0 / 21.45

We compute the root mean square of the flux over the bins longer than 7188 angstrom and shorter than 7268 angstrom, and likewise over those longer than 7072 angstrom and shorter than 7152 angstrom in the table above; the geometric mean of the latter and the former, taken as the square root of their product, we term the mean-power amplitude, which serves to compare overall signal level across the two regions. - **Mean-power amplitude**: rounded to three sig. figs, 22.4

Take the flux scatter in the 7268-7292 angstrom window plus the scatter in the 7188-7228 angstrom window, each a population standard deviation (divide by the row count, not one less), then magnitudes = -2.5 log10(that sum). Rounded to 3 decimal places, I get -0.340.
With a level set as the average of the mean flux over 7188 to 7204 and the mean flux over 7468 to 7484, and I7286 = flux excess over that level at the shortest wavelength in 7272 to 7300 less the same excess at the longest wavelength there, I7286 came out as -0.9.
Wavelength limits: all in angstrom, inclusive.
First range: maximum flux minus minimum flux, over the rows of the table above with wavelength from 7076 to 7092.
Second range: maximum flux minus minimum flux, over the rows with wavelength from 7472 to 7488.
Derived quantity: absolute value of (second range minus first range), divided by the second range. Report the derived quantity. 1.1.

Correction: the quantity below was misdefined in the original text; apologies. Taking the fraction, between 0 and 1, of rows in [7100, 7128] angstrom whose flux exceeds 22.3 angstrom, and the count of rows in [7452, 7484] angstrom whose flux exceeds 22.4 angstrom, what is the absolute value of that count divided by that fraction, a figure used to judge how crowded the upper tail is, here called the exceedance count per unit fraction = 2.3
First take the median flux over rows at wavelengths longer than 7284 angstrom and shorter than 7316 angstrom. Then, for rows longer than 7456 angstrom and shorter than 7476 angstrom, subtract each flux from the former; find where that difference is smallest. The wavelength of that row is 7474.0 angstrom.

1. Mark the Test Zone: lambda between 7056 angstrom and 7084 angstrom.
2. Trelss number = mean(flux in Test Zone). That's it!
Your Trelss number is 22.2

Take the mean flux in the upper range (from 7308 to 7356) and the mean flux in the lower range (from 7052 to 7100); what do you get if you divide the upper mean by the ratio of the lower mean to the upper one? 20.8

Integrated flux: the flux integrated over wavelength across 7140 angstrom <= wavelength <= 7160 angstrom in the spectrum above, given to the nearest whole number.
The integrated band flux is 451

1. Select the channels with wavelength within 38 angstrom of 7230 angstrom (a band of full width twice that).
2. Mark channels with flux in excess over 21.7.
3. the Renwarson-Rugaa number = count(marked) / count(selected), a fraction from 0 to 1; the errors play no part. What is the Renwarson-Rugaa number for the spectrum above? 0.684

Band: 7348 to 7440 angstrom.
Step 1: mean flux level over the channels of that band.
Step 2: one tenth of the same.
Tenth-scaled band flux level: 2.22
